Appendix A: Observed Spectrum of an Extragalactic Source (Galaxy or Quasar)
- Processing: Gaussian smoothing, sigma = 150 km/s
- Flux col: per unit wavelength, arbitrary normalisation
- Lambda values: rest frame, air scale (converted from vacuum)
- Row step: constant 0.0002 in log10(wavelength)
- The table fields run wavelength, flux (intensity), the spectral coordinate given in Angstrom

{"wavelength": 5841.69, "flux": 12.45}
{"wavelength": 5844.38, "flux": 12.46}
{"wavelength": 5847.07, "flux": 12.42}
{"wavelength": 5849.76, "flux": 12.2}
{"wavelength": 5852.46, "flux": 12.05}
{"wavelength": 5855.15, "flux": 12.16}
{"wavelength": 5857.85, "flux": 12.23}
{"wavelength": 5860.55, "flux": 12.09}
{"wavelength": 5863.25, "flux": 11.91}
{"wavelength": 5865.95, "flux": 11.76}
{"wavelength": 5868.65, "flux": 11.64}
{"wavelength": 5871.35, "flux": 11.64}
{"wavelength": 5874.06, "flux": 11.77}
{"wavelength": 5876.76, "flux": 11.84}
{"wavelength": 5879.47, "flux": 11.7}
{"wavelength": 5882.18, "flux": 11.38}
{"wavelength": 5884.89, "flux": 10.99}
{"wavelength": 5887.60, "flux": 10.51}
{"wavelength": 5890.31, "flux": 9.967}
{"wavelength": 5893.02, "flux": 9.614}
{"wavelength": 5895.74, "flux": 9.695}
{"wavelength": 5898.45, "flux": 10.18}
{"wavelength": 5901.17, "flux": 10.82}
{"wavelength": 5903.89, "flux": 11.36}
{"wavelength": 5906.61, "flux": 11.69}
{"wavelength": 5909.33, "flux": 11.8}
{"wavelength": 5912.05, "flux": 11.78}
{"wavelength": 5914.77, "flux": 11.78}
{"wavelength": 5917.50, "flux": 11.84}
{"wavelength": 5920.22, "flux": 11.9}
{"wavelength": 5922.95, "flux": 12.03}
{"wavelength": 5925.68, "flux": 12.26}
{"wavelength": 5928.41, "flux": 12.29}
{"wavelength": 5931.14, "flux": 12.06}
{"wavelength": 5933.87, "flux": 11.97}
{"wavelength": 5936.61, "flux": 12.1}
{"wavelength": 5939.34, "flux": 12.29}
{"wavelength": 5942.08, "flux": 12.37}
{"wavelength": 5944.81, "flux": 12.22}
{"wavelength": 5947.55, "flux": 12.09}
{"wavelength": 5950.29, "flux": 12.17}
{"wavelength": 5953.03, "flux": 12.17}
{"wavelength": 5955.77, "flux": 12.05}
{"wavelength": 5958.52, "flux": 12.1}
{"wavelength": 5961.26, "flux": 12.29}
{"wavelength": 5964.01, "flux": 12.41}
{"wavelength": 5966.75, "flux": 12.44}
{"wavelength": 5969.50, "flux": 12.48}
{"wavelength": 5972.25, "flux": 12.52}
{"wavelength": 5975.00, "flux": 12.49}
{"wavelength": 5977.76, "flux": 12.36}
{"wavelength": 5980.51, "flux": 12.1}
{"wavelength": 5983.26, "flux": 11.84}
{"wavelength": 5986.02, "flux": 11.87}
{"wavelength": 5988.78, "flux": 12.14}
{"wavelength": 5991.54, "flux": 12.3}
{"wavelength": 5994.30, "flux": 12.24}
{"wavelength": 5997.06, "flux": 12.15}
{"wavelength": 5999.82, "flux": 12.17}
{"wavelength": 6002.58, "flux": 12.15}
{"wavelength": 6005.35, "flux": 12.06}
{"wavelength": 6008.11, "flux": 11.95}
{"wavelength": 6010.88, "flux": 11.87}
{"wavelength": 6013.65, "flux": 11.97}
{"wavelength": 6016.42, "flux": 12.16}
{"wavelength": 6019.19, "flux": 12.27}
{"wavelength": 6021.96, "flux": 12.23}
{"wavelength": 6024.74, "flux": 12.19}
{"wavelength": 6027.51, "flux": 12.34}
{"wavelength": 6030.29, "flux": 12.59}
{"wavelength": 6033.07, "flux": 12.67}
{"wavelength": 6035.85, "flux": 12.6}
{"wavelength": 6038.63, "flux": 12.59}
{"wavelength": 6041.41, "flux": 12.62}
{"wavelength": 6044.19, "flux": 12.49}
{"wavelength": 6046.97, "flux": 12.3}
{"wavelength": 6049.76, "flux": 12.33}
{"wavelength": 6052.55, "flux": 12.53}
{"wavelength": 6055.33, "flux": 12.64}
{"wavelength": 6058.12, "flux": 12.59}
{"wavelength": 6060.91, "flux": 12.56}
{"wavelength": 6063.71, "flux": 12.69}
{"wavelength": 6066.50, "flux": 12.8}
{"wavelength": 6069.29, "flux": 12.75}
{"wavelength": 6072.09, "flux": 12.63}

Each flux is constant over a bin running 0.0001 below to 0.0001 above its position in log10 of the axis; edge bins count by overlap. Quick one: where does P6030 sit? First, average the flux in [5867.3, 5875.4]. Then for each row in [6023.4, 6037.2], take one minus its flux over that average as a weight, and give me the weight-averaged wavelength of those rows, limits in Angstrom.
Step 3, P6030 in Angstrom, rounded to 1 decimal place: 6031.1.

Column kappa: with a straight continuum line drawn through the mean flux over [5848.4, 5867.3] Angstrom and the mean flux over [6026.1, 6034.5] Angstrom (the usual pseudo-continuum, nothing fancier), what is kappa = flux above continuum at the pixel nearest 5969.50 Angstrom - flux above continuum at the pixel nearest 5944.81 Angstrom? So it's 0.19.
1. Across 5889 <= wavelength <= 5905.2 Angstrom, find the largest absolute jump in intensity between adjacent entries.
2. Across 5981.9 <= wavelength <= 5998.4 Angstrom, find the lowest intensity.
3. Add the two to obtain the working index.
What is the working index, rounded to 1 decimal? 12.5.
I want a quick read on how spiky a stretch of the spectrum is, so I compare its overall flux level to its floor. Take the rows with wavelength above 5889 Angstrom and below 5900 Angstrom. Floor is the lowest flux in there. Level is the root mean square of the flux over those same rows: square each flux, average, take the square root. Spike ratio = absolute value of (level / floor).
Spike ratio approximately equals 1.03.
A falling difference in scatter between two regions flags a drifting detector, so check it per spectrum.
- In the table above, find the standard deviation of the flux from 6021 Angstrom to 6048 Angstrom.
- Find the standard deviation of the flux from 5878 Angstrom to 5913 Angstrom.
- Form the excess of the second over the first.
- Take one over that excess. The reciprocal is 2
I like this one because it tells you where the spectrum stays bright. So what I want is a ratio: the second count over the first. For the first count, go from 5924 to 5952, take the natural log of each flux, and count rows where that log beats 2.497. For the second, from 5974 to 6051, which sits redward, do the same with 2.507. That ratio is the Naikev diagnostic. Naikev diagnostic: 2.2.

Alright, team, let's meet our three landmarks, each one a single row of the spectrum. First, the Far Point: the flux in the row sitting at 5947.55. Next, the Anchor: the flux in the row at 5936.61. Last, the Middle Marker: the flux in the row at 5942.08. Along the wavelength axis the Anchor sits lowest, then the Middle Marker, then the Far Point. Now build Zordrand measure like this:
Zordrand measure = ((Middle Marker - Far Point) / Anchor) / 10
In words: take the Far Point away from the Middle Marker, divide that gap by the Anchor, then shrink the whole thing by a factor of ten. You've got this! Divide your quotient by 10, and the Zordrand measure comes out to 0.002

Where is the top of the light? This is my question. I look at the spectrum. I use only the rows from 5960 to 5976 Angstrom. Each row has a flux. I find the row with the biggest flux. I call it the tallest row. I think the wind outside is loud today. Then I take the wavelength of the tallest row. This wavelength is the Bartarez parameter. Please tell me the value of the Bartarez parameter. 5972.25 Angstrom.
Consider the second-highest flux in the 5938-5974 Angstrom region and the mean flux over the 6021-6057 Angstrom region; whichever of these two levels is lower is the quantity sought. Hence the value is 12.5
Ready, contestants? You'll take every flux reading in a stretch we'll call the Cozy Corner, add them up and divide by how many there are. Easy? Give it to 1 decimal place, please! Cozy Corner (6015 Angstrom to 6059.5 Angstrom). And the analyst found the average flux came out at 12.4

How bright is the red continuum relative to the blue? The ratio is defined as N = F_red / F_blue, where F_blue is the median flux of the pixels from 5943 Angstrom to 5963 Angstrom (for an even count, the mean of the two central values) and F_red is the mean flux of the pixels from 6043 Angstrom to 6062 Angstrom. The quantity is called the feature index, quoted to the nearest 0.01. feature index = 1.03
